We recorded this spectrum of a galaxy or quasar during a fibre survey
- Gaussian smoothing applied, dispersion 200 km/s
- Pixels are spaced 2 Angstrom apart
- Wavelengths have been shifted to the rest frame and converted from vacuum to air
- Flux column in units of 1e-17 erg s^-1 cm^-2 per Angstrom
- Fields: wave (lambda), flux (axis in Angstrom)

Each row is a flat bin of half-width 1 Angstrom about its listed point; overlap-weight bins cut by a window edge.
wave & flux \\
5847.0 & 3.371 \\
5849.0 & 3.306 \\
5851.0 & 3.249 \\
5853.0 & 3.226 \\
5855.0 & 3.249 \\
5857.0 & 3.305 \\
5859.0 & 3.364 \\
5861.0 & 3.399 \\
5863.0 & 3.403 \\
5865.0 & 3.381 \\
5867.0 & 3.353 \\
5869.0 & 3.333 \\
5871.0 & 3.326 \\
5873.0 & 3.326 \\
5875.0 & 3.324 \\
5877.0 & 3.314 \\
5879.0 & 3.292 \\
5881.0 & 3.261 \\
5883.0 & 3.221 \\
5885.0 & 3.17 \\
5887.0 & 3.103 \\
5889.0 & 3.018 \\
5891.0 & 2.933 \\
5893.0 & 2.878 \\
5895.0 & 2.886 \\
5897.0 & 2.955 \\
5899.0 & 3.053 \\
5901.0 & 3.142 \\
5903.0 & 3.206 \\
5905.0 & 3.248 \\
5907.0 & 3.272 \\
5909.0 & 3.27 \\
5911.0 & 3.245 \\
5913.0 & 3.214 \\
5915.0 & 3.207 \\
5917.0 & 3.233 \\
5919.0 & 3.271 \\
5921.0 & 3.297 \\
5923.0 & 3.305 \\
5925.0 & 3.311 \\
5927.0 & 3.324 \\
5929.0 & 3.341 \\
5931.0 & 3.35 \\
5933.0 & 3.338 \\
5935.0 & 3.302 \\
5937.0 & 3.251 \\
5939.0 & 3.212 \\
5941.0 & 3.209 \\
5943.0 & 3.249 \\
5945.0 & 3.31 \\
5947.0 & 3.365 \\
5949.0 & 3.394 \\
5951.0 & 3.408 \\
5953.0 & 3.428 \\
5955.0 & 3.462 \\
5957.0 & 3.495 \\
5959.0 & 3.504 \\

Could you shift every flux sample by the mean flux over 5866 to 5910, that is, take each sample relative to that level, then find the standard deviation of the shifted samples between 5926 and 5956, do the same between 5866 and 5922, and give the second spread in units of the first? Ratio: 1.9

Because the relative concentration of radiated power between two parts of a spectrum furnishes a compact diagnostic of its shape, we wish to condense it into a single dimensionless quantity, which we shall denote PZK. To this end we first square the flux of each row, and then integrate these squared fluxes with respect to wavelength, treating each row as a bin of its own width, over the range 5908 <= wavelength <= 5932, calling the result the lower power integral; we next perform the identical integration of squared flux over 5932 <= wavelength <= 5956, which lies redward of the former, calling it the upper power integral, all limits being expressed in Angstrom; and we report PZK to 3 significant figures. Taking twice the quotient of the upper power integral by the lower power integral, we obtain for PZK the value 2.06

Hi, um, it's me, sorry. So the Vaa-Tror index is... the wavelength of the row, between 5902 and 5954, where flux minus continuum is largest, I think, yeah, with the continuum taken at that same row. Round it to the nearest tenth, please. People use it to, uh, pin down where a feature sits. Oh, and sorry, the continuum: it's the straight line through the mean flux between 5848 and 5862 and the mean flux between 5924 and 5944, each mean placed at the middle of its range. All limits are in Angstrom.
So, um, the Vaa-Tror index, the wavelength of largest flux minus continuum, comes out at 5953.0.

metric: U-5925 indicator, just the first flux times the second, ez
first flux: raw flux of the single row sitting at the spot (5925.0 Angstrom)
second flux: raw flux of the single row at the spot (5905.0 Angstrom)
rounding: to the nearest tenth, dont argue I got 10.8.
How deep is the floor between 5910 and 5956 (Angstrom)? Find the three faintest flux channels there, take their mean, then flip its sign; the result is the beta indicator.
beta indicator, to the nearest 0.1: -3.2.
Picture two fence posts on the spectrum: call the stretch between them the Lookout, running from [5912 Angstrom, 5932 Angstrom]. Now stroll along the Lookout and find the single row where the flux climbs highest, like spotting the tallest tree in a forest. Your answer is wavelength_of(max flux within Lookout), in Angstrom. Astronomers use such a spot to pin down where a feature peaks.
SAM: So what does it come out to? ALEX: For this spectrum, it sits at 5931.0 Angstrom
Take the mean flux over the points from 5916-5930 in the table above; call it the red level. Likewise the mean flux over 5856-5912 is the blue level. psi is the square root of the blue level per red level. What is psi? 0.99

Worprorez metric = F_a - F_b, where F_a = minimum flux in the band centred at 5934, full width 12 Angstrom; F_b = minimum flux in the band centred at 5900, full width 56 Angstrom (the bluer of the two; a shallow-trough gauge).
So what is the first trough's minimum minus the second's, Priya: 0.33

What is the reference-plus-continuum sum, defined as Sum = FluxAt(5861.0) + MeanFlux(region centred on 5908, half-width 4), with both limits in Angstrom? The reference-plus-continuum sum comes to 6.66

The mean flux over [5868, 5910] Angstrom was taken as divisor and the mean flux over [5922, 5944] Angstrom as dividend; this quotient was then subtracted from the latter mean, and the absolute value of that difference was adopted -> 2.25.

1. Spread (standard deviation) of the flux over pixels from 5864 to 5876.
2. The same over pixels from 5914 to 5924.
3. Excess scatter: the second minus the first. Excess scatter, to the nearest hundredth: 0.02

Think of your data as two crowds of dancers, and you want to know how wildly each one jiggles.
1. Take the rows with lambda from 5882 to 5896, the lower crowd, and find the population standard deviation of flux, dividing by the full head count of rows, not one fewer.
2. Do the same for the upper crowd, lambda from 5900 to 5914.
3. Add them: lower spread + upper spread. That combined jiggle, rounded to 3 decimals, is 0.170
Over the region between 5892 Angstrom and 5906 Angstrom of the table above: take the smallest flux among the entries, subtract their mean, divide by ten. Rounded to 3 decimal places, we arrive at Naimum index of -0.017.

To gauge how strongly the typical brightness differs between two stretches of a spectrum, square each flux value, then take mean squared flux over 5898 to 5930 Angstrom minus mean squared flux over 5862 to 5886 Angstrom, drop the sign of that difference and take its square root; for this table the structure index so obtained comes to 0.64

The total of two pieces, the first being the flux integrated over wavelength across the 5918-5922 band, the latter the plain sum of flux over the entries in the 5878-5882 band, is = 19.7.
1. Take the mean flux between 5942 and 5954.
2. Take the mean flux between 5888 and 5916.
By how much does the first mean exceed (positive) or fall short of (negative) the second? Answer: 0.25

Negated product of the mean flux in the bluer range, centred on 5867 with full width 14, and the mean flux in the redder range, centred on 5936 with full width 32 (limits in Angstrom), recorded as -11.1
